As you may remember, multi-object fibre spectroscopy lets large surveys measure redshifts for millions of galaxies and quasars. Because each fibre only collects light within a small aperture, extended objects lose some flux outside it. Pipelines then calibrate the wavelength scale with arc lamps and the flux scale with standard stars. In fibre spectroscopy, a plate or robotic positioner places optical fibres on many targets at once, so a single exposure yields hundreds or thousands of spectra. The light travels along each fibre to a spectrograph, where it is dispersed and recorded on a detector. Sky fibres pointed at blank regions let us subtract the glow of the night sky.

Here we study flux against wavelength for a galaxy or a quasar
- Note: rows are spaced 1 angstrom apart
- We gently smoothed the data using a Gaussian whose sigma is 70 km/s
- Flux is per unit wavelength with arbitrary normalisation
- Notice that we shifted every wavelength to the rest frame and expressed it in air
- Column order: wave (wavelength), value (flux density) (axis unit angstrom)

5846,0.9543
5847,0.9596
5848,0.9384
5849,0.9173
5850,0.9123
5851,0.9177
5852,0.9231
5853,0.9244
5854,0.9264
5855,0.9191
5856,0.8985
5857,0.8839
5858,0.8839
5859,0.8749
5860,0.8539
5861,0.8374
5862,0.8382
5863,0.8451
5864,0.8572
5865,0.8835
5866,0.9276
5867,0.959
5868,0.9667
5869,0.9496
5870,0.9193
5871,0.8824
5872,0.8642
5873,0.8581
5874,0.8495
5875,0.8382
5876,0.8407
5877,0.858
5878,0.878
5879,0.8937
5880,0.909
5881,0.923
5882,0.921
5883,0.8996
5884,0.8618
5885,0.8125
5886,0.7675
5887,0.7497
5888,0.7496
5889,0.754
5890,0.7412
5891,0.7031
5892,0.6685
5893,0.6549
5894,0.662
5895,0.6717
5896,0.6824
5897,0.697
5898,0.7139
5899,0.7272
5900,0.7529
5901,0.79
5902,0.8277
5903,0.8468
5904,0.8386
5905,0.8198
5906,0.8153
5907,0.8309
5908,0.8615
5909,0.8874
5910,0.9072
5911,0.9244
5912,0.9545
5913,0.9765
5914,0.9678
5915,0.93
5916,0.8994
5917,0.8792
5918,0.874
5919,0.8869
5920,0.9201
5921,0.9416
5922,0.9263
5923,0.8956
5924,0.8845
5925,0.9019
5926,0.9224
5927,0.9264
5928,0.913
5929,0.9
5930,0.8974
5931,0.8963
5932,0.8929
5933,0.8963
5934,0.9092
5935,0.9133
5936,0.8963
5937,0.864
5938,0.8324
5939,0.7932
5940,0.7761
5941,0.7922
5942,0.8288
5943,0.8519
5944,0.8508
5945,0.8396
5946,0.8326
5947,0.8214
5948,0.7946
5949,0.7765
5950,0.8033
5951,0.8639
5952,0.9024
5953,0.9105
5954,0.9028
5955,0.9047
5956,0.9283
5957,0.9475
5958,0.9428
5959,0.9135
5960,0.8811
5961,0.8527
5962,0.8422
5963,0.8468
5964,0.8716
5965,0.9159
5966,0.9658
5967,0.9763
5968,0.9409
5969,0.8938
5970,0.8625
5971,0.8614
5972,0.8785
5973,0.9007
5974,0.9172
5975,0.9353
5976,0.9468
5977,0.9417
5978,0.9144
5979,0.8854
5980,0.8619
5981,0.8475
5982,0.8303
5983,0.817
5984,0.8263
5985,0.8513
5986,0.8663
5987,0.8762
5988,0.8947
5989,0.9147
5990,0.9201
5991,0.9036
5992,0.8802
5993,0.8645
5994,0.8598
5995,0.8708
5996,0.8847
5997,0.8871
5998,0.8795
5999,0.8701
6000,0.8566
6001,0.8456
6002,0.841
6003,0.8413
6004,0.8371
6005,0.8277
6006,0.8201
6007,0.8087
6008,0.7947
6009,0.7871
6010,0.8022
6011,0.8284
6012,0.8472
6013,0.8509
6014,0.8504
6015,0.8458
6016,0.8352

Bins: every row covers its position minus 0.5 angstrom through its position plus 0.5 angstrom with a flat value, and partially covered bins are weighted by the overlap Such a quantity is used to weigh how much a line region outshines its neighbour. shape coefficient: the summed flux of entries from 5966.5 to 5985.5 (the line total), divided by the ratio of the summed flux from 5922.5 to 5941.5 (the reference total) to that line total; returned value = 17.1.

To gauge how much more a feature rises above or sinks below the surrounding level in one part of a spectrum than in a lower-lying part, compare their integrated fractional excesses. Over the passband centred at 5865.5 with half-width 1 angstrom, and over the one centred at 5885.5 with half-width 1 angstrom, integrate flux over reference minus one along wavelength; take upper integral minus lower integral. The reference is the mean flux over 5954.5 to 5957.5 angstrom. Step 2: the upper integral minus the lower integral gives -0.25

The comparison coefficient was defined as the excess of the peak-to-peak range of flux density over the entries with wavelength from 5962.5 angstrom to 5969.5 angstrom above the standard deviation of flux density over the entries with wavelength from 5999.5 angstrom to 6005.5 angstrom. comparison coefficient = 0.12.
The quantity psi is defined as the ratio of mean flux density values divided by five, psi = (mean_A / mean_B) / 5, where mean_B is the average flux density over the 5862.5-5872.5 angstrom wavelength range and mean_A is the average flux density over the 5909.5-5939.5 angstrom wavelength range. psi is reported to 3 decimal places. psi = 0.200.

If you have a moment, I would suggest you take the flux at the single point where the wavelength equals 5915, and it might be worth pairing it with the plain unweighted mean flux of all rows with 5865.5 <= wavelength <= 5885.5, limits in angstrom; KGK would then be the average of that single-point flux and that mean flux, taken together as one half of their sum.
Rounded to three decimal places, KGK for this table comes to 0.910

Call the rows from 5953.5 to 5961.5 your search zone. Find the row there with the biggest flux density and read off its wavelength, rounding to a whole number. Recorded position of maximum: 5957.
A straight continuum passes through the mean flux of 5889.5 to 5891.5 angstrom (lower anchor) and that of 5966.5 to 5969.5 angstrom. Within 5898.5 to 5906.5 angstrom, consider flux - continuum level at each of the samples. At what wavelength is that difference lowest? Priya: 5899 angstrom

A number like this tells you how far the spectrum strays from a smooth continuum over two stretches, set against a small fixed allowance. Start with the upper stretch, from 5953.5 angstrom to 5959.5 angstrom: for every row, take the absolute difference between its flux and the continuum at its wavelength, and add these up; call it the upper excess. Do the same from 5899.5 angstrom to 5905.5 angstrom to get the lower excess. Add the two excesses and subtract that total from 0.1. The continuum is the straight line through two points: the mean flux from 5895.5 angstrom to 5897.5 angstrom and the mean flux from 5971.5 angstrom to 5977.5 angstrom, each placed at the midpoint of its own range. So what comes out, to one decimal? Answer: -0.9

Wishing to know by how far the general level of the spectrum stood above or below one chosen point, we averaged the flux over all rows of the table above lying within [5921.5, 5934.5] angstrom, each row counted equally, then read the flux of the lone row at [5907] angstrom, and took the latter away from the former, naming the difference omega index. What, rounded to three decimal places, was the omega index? 0.074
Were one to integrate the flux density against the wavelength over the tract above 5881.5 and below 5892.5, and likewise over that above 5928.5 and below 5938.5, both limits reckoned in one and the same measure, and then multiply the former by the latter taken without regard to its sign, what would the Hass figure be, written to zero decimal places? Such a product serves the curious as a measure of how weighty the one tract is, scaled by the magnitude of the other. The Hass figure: 77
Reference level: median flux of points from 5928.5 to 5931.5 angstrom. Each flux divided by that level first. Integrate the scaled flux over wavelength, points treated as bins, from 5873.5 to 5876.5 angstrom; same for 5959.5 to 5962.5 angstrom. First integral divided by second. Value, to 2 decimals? 0.98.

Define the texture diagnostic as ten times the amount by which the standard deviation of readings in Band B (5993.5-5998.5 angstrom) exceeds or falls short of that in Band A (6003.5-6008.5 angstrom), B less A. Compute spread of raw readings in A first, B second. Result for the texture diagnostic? -0.05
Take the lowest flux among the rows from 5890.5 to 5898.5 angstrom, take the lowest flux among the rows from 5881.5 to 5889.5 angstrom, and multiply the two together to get 0.49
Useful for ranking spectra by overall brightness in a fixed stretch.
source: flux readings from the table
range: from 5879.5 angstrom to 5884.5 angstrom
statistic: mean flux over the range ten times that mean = 9.0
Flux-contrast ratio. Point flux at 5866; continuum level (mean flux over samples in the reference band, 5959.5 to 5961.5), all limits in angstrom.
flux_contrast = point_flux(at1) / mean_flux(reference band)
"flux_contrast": 1.07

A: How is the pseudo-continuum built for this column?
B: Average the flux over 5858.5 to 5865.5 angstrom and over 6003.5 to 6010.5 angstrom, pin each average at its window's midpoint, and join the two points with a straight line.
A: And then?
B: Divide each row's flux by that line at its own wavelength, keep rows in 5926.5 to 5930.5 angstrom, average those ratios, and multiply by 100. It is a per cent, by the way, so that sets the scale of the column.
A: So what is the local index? 109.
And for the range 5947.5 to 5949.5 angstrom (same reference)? 95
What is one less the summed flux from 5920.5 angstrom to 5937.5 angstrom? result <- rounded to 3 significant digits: -14.4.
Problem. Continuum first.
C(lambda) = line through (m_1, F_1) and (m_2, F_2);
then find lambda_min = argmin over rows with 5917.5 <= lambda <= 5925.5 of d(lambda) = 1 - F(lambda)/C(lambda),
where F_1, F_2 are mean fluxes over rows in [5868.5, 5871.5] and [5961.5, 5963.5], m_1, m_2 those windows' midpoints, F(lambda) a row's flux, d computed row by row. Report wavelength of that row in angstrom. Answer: 5921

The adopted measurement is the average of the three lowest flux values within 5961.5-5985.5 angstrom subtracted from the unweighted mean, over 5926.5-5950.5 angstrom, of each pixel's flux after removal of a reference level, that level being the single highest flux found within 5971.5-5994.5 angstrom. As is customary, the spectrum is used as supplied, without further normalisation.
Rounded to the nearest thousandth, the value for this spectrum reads -0.917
